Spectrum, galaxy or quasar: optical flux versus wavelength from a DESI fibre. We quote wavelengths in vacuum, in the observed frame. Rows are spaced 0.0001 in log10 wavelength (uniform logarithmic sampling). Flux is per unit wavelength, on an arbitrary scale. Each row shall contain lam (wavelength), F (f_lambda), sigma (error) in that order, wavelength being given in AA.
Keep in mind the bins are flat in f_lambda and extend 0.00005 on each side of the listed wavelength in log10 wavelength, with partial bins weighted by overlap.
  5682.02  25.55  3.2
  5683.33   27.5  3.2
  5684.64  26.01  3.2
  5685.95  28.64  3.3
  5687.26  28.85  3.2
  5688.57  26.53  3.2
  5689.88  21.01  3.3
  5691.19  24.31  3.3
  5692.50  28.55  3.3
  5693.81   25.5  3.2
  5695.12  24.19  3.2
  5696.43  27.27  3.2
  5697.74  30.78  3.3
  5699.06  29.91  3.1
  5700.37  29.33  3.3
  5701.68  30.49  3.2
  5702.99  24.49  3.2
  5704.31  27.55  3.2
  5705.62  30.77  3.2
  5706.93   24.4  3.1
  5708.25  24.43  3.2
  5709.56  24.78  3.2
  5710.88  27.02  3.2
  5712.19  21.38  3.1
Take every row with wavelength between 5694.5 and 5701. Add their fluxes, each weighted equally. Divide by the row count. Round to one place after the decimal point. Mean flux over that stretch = 28.3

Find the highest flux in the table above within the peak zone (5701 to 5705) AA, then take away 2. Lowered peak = 28.5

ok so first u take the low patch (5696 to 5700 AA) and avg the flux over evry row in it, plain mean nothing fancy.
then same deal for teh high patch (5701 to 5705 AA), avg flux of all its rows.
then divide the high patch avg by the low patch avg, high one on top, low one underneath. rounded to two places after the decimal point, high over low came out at 0.94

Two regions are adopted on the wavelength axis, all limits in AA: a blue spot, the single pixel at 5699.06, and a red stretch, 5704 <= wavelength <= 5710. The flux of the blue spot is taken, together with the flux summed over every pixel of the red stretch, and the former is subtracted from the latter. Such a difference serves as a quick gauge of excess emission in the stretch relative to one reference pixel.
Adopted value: 102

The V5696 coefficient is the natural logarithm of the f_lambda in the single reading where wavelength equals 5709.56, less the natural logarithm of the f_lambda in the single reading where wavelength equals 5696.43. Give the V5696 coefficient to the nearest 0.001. -0.096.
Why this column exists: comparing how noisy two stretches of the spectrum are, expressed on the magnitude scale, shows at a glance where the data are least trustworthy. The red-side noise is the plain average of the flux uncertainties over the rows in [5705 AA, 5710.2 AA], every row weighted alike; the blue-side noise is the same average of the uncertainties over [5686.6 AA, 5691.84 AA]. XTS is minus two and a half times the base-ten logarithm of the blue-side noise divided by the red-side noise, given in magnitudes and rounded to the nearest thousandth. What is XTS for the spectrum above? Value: -0.025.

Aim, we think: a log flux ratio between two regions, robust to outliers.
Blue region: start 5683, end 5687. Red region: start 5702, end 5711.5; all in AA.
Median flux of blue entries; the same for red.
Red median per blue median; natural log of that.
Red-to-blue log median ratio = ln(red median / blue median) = -0.10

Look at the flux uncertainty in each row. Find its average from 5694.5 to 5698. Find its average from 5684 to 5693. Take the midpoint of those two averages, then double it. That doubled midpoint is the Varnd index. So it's 6.49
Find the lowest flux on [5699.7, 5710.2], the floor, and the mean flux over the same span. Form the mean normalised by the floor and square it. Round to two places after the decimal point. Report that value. 1.23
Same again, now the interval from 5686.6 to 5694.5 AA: 1.51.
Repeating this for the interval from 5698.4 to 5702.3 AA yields 1.04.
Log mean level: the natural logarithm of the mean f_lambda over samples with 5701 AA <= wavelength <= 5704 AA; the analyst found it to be 3.314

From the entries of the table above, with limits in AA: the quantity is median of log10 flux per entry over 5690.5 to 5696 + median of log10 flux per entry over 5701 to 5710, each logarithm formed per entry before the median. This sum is 2.79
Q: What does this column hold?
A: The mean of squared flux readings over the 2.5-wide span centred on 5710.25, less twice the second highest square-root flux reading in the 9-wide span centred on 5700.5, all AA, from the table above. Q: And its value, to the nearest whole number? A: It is 661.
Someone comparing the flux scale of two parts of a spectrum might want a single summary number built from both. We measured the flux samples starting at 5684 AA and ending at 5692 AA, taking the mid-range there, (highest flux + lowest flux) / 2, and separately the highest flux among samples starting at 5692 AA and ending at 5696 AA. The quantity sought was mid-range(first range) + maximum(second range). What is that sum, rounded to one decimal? 53.5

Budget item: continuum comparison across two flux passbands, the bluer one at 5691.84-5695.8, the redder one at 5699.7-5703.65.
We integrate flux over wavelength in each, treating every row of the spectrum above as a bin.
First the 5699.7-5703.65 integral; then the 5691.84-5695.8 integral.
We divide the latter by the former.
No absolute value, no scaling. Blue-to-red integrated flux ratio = 0.93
